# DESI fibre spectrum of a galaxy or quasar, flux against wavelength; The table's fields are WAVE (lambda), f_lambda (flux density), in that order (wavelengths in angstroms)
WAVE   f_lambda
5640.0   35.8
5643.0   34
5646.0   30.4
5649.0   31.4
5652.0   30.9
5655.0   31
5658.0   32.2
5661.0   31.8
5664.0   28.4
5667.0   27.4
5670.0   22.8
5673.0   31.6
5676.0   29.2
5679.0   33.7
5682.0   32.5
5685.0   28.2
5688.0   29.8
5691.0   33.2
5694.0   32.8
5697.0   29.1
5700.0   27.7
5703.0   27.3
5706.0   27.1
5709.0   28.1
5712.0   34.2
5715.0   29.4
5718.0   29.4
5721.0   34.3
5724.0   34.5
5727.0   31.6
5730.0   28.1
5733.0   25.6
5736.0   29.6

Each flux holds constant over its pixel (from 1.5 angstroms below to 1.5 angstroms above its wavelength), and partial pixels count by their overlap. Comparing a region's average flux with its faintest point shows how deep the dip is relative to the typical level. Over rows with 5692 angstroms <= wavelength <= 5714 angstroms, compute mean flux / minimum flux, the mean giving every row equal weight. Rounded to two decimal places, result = 1.09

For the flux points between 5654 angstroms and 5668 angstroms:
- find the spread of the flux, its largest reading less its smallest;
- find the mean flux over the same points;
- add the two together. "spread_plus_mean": 35.0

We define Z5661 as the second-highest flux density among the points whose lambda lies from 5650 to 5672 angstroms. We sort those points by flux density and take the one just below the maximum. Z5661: 31.8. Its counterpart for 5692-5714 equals 32.8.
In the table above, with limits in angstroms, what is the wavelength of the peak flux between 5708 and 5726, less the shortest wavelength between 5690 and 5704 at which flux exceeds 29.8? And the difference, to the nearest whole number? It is 33 angstroms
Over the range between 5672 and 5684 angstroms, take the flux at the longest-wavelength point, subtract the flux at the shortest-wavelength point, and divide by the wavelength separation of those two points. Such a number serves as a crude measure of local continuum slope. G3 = 0.1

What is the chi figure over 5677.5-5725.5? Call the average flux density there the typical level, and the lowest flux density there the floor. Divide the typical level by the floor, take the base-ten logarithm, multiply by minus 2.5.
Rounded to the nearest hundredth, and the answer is -0.14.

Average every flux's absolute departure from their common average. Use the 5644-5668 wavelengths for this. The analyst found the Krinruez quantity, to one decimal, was 1.3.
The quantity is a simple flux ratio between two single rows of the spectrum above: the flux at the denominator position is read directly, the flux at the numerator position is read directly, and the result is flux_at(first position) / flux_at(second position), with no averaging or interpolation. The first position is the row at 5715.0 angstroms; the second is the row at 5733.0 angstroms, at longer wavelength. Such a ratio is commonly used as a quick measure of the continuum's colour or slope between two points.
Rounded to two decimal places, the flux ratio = 1.15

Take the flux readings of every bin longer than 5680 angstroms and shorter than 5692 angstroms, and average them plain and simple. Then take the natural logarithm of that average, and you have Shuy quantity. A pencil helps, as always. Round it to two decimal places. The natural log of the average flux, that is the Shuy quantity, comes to 3.43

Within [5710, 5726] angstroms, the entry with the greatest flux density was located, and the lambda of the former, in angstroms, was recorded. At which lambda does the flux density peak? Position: 5724.0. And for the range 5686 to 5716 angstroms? 5712.0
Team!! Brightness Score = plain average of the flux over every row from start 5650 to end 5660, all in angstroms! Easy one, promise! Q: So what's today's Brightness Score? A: 31.4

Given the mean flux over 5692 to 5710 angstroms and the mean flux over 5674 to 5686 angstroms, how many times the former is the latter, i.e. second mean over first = 1.08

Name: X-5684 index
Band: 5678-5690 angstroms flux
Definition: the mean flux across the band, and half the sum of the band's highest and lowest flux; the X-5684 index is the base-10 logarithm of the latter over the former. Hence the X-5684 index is -0.001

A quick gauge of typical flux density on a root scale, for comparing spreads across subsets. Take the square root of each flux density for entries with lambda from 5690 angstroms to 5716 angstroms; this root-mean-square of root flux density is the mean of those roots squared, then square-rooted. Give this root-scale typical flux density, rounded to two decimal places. 5.47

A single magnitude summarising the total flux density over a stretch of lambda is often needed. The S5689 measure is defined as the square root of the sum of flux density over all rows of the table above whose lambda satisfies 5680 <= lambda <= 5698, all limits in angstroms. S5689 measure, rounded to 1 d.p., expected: 13.6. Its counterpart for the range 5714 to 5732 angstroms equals 13.7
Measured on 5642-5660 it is 13.8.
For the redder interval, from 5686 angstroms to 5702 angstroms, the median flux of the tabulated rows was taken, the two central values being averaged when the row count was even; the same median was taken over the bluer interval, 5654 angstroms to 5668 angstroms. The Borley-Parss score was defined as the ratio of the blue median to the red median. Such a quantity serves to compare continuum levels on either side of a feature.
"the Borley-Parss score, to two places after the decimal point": 1.04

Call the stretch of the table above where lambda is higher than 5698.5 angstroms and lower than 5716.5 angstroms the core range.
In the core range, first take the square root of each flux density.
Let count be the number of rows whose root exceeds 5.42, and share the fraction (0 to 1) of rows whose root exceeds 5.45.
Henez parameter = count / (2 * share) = 6.0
